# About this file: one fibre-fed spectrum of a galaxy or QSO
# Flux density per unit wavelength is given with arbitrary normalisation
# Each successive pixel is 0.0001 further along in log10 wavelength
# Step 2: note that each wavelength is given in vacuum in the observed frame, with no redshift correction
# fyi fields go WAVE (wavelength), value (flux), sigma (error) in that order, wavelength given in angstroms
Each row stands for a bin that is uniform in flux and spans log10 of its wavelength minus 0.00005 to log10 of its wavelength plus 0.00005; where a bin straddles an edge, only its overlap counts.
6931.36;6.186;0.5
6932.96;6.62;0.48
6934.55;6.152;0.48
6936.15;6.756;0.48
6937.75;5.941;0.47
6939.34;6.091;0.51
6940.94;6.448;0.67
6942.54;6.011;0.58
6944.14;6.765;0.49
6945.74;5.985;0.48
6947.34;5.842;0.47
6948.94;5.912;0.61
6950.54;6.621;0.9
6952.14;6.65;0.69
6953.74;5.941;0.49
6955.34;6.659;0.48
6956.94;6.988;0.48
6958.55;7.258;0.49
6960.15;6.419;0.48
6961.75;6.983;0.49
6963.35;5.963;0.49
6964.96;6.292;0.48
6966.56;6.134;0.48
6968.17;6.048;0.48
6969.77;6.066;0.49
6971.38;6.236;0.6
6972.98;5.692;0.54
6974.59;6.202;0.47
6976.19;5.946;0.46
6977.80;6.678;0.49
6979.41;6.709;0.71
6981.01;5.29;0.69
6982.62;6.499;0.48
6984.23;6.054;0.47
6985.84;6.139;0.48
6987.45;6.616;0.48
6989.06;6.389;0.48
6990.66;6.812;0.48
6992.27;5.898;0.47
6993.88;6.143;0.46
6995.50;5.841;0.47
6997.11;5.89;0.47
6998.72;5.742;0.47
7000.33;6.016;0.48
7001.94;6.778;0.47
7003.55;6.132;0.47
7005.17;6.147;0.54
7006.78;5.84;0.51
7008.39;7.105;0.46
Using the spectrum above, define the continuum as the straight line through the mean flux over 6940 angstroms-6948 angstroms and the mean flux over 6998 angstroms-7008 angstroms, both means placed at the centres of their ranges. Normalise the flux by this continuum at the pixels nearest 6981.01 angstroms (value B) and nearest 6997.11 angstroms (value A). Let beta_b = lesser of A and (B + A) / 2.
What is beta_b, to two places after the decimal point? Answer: 0.91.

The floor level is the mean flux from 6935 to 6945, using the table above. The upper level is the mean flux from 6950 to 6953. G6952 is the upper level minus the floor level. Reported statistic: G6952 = 0.30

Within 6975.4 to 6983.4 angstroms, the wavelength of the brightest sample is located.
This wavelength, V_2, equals 6979.41 angstroms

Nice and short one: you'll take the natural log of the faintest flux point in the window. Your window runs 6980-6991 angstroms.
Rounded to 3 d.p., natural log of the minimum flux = 1.666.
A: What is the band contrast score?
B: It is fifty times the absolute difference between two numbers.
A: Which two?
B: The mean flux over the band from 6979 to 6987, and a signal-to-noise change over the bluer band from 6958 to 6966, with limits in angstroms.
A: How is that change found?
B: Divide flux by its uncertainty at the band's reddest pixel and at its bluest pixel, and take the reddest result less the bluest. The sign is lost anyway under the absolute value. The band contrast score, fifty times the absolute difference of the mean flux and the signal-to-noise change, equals 392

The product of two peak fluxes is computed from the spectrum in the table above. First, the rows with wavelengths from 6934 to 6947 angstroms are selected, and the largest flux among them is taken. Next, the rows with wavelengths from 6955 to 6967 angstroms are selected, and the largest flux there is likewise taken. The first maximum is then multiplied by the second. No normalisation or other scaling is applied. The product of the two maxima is 49.1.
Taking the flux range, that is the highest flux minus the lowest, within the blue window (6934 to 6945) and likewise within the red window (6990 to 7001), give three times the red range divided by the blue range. 3.9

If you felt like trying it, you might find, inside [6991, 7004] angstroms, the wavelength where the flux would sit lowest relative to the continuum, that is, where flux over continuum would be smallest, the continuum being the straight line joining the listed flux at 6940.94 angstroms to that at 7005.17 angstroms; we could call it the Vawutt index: 6998.72 angstroms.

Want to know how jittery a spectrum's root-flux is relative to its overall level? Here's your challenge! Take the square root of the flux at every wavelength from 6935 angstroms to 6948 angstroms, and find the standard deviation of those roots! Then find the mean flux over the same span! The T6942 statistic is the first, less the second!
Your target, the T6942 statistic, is -6.16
